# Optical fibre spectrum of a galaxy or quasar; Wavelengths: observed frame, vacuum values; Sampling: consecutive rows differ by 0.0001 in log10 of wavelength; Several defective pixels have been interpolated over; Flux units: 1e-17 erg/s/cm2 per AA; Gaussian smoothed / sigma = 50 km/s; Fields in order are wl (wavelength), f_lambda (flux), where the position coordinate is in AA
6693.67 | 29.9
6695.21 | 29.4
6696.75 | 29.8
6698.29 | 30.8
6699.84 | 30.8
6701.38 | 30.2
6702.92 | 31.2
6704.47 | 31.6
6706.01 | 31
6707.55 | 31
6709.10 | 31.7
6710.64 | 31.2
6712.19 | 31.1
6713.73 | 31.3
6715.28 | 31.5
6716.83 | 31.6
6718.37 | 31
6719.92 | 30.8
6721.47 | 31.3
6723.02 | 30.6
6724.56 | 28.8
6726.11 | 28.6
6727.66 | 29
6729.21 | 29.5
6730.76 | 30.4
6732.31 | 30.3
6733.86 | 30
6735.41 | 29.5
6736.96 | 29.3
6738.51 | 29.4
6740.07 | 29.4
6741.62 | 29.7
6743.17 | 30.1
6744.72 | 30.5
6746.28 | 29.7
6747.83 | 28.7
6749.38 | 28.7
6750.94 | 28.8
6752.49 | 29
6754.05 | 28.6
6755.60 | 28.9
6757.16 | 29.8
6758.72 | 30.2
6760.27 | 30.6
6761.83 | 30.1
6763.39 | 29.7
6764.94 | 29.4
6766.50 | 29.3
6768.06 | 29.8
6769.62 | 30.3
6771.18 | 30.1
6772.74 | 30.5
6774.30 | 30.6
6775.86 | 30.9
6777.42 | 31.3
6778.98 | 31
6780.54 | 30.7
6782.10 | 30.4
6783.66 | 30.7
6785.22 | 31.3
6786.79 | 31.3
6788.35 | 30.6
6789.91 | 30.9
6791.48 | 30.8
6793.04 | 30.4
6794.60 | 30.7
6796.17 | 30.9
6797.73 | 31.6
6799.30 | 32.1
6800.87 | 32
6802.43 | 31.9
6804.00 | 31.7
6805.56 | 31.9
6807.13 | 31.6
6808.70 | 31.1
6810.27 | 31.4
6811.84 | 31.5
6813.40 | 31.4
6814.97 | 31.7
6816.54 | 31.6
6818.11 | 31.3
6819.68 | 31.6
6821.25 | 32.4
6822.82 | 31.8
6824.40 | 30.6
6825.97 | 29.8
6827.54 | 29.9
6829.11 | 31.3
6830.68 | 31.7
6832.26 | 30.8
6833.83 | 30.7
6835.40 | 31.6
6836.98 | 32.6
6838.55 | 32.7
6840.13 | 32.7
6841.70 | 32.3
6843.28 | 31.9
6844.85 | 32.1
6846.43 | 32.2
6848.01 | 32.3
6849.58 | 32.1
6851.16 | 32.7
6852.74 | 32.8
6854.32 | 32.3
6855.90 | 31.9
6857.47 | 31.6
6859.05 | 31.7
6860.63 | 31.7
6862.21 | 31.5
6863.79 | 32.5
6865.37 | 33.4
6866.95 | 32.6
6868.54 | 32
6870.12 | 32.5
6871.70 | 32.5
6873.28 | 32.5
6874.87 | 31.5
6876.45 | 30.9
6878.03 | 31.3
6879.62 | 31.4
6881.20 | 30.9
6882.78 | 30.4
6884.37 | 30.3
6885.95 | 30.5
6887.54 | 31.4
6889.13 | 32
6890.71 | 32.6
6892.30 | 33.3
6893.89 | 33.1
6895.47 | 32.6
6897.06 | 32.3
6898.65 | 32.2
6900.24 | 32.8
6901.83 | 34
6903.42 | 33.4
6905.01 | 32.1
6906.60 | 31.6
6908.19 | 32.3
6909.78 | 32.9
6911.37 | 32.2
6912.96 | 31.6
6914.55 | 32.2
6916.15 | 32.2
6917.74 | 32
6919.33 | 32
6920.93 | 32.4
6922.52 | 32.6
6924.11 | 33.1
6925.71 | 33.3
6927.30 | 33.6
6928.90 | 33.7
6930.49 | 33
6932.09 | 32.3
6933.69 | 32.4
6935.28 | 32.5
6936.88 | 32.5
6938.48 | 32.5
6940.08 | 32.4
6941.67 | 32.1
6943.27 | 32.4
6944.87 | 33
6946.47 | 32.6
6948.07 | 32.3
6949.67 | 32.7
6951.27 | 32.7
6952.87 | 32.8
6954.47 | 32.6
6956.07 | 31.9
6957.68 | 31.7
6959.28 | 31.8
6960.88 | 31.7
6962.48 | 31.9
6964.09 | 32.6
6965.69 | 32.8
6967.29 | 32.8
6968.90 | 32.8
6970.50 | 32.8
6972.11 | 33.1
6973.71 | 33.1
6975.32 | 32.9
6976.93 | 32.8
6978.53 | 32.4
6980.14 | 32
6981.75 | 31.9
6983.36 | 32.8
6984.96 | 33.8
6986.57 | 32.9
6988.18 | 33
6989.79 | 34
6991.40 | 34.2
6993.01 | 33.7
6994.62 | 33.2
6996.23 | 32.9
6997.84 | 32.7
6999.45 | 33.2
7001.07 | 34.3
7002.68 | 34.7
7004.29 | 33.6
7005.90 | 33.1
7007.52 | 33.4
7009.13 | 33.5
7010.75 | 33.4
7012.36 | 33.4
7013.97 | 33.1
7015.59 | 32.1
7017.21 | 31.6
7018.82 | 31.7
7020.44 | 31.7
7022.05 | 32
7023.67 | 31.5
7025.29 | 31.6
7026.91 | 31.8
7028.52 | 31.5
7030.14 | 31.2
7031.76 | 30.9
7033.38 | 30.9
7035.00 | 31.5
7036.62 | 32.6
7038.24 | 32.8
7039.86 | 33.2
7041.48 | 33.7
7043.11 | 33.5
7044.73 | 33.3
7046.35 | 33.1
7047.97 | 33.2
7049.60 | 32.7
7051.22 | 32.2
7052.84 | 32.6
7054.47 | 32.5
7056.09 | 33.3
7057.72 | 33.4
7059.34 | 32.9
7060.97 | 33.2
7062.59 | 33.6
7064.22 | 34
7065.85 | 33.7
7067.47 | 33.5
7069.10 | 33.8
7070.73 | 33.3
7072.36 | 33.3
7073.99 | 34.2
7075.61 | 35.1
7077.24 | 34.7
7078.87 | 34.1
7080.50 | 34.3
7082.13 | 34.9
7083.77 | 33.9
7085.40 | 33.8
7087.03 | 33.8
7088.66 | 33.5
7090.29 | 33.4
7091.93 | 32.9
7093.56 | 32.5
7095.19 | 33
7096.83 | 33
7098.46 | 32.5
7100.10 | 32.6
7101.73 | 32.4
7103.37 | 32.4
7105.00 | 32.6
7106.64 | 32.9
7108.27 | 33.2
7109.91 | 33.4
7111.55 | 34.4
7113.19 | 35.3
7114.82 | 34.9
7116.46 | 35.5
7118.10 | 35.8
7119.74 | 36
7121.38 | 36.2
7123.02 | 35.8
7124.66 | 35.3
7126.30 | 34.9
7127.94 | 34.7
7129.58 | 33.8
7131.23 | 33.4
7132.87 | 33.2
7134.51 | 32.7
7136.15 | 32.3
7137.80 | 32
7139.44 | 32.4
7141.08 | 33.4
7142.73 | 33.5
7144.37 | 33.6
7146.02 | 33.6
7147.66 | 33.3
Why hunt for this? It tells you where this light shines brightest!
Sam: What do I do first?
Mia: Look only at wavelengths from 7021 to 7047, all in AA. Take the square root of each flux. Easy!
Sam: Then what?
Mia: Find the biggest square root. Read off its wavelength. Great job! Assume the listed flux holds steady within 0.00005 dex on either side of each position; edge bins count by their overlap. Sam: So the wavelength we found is 7041.48 AA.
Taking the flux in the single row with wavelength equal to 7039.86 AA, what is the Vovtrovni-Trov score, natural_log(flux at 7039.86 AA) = 3.50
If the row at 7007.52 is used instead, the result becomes 3.51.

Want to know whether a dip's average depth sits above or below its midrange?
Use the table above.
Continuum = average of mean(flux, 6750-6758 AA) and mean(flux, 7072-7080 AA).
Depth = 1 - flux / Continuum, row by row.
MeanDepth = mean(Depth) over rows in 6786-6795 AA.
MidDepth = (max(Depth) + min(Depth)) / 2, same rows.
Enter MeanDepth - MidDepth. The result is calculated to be 0.002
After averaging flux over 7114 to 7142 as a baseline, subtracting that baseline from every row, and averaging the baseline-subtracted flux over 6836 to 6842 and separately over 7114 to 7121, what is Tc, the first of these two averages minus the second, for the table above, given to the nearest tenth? -3.0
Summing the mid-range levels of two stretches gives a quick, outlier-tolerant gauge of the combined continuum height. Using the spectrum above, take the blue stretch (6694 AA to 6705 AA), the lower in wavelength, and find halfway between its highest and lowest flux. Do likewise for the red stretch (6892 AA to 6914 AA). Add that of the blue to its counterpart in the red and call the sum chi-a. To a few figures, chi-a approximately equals 63.3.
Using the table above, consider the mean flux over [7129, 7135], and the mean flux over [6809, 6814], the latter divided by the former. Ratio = 0.94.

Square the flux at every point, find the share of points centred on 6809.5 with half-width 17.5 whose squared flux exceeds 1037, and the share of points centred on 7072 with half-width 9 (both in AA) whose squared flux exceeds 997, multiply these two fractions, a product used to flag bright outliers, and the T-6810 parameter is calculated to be 0.0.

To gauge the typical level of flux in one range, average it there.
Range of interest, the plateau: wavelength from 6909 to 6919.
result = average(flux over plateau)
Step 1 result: 32.18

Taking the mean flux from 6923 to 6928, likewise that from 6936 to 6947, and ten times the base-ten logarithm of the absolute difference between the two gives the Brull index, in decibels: -1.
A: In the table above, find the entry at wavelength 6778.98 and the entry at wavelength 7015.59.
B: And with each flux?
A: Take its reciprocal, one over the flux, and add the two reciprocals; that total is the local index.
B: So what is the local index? 0.0634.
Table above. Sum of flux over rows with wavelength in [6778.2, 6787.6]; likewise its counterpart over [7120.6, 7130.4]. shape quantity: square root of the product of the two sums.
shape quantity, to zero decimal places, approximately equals 198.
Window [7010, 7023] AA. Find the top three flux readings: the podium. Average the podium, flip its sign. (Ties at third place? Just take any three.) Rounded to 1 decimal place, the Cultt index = -33.3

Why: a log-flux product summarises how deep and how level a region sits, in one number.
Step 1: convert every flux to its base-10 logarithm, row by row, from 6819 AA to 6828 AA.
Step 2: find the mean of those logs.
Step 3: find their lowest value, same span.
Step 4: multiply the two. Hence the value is 2.20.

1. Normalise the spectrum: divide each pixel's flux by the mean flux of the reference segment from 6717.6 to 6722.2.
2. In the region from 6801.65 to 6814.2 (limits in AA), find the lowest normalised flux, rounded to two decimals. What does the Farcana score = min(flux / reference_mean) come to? 1.00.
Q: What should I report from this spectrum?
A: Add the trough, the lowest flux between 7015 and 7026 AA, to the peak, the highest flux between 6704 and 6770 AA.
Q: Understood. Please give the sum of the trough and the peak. 63.2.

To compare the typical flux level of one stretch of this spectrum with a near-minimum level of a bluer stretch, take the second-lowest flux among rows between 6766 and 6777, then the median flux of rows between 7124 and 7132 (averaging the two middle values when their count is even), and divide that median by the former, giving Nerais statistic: 1.16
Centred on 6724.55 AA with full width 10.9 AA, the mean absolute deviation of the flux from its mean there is 0.94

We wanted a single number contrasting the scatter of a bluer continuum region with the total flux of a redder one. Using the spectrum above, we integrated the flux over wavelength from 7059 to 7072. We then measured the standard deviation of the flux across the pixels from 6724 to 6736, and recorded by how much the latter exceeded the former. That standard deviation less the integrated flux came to -435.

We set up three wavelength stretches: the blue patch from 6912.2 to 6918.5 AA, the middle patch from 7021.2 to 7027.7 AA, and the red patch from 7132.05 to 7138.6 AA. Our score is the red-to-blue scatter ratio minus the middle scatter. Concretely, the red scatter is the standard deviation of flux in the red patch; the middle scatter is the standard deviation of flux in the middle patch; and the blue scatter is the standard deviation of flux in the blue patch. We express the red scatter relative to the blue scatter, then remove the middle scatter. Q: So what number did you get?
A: 1.6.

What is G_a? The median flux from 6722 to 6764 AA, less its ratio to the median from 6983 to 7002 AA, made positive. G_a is 28.6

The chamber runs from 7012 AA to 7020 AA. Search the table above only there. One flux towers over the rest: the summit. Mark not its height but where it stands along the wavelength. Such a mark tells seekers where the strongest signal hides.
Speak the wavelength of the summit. 7012.36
